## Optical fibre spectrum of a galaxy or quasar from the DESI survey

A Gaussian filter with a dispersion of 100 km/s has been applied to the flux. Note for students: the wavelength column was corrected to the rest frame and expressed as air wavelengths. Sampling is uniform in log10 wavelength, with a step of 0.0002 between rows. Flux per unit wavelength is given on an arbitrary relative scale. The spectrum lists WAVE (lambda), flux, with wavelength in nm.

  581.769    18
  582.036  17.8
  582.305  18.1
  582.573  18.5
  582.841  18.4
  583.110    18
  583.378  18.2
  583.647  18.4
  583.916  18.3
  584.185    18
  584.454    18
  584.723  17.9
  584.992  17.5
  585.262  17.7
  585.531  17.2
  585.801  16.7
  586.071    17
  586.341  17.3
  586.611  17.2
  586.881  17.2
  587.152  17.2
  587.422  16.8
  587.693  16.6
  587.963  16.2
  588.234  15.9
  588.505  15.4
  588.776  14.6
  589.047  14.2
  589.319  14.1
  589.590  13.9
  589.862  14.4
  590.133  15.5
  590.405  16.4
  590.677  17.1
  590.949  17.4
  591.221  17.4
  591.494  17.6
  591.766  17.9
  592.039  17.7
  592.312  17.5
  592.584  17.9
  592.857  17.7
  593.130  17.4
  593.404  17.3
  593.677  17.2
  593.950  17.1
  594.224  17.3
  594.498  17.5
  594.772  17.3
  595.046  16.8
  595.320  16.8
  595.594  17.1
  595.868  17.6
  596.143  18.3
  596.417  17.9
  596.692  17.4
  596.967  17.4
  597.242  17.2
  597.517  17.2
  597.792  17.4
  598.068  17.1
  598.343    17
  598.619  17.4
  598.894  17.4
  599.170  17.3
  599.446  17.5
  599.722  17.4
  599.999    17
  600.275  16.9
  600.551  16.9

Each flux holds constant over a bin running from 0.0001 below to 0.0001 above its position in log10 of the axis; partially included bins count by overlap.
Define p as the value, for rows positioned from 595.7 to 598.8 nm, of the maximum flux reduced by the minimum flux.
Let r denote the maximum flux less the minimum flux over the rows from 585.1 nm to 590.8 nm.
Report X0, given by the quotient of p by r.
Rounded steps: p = 1.3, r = 3.80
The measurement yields 0.3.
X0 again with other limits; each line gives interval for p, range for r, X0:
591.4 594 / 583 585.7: 0.7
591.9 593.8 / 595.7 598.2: 0.6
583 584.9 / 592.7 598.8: 0.3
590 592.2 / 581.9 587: 1.3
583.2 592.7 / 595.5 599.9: 3.5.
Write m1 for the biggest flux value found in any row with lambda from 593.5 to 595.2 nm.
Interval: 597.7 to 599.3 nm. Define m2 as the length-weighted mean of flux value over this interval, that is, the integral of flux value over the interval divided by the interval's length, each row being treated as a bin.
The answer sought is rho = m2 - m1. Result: -0.2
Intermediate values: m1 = 17.5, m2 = 17.3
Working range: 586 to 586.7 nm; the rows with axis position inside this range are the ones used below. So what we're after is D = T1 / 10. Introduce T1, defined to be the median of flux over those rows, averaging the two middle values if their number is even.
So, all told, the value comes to 1.72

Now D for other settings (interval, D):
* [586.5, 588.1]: 1.70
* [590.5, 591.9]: 1.74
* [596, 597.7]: 1.74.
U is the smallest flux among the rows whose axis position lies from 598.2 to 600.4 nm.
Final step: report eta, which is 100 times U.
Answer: 1690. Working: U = 16.9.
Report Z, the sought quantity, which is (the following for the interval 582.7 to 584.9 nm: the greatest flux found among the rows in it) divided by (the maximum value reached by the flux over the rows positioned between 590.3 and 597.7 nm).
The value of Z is 1.01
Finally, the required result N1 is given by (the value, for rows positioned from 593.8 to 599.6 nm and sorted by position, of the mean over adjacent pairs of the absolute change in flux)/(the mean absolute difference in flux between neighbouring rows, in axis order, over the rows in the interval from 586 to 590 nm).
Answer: 0.83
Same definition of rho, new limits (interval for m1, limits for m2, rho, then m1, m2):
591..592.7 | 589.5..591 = -2.1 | 17.9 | 15.8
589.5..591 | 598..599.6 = -0.1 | 17.4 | 17.3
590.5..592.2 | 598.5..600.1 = -0.6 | 17.9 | 17.3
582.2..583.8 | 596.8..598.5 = -1.3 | 18.5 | 17.2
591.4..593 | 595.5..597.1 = -0.3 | 17.9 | 17.6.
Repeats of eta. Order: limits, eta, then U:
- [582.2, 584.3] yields 1800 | 18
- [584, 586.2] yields 1670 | 16.7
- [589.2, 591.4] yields 1390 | 13.9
